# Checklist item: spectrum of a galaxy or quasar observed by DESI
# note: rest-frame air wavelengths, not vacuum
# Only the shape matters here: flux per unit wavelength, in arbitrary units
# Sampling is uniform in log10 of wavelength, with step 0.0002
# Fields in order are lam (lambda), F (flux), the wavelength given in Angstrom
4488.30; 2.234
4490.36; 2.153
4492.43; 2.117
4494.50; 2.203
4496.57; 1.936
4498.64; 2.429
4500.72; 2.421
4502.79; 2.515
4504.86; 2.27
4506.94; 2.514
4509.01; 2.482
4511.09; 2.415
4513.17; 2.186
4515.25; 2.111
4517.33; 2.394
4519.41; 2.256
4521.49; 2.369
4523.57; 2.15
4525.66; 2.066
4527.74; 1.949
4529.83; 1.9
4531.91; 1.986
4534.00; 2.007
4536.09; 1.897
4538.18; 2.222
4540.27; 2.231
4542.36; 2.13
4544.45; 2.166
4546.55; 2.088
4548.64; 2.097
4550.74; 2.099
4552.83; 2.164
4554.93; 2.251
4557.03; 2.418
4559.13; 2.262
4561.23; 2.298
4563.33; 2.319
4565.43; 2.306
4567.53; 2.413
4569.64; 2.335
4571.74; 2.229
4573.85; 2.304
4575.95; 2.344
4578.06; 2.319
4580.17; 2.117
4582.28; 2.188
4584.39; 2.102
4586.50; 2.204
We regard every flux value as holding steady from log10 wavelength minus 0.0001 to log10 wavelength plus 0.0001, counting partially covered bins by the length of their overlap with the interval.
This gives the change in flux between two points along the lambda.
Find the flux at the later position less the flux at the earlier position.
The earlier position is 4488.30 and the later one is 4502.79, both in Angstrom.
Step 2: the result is 0.3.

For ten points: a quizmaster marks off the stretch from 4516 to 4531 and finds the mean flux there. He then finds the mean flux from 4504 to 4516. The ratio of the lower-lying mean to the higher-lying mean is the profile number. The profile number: 1.08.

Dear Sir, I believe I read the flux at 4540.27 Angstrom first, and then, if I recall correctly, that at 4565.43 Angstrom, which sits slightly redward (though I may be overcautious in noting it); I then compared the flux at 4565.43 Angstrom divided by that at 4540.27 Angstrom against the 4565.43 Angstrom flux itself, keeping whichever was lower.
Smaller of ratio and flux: 1.03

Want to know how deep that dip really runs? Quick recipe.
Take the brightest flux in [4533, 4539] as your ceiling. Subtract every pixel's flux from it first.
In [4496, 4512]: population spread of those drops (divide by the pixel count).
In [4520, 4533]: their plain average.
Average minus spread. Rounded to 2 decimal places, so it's -0.03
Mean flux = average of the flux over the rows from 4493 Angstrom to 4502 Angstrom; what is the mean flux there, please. 2.25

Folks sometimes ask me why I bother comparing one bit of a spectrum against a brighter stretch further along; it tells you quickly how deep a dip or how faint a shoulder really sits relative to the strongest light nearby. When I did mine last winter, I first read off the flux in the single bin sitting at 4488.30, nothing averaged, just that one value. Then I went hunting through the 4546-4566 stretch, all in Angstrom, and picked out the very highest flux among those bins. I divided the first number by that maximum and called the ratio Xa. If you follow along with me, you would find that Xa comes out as 0.924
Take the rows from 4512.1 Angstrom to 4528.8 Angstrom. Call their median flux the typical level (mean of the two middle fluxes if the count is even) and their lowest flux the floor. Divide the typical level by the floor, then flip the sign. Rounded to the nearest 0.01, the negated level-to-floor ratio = -1.11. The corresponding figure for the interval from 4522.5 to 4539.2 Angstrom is -1.05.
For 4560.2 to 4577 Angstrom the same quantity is -1.04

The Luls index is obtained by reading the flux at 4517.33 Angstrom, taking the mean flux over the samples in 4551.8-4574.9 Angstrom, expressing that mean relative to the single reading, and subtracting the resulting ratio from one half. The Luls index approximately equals -0.46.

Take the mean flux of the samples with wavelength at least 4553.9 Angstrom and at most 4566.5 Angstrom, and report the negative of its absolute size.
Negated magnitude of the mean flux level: -2.31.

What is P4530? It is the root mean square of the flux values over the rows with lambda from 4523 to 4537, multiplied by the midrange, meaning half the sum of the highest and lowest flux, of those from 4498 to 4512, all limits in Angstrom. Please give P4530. 4.8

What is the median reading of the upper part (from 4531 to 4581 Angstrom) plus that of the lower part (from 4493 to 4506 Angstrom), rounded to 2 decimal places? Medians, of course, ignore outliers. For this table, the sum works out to 4.58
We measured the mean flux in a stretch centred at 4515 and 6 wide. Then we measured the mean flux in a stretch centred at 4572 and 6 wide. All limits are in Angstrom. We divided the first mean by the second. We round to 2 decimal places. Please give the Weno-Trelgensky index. 0.97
